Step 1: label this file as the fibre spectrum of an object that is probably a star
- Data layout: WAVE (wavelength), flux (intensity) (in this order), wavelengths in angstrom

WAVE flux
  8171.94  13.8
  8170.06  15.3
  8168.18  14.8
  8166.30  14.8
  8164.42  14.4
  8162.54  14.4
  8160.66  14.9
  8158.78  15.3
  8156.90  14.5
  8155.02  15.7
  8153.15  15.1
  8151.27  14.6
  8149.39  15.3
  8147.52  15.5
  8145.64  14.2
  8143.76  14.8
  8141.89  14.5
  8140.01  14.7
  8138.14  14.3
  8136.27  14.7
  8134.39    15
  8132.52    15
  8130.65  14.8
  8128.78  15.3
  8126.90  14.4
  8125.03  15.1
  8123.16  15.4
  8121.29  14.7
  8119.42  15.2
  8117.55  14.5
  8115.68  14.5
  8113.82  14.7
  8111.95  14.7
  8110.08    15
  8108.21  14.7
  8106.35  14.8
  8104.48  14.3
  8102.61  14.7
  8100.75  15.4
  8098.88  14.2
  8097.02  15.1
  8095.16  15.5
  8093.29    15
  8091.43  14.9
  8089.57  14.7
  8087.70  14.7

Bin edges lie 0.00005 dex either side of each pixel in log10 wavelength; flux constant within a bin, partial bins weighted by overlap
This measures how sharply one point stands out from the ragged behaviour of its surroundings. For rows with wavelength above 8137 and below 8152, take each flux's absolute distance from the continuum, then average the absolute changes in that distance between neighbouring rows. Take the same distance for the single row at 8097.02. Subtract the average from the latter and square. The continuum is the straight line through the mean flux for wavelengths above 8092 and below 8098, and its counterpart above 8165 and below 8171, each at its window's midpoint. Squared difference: 0.049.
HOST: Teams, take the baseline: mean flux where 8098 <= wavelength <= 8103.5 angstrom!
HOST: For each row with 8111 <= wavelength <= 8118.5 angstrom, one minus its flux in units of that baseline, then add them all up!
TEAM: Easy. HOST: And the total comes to 0.05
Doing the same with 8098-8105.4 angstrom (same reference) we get 0.03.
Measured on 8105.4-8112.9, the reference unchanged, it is -0.01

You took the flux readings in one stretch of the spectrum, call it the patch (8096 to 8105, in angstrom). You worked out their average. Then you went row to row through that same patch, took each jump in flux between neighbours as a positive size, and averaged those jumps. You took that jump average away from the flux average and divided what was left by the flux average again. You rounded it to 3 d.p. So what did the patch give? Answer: 0.946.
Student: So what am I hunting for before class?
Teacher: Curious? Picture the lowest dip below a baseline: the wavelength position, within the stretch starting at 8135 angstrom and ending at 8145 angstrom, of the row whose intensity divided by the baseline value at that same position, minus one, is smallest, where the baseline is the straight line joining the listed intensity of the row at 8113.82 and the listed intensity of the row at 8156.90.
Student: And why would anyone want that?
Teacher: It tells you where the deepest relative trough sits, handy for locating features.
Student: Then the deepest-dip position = 8138.14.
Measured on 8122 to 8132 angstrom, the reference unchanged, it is 8126.90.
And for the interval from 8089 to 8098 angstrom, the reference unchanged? 8089.57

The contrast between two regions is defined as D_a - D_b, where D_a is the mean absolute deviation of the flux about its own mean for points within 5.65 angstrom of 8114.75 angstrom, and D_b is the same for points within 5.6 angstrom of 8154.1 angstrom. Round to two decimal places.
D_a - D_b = -0.13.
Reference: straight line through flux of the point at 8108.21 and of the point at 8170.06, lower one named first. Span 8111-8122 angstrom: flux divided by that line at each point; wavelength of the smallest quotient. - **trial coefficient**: 8117.55 angstrom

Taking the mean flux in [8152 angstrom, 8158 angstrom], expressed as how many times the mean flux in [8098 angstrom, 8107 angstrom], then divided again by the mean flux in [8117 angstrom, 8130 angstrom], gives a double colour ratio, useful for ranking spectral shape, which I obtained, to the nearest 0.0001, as 0.0688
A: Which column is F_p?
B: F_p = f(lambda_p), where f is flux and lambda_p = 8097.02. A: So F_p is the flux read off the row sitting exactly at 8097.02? 15.1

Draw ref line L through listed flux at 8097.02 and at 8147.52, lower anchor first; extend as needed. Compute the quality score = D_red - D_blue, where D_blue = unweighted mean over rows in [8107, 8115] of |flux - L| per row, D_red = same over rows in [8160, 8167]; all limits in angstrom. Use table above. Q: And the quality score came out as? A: 0.57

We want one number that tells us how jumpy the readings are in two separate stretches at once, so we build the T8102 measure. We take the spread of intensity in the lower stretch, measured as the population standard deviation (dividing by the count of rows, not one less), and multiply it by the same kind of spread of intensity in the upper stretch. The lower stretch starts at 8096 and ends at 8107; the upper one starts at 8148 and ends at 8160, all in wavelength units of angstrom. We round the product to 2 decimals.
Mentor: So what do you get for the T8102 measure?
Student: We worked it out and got 0.18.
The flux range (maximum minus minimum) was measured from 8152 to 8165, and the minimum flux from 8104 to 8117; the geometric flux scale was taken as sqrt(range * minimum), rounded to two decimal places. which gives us 4.31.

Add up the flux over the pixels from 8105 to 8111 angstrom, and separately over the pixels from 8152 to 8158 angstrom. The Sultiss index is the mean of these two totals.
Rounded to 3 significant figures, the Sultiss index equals 44.9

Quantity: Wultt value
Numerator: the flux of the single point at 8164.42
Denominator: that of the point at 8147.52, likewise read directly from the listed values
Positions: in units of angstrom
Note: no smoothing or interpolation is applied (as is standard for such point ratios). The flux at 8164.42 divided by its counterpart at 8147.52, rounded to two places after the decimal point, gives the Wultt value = 0.93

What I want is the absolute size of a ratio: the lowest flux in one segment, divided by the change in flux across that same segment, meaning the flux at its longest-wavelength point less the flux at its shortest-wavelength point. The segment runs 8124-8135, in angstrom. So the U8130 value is 144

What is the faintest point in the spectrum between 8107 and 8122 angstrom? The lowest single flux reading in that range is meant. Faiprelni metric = 14.5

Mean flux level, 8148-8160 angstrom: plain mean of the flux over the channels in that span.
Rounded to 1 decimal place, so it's 15.1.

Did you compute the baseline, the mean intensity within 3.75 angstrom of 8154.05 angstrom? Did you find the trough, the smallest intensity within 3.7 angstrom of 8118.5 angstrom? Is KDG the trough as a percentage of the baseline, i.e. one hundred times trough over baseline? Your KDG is 96.8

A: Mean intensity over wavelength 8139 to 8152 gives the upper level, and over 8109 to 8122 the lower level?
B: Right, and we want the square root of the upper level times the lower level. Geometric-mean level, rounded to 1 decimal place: 14.8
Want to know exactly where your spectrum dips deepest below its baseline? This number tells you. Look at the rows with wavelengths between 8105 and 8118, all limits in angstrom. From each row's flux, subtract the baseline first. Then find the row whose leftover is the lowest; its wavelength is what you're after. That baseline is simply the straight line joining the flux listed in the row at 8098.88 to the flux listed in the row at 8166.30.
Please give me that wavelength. 8117.55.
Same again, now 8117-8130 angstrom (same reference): 8126.90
